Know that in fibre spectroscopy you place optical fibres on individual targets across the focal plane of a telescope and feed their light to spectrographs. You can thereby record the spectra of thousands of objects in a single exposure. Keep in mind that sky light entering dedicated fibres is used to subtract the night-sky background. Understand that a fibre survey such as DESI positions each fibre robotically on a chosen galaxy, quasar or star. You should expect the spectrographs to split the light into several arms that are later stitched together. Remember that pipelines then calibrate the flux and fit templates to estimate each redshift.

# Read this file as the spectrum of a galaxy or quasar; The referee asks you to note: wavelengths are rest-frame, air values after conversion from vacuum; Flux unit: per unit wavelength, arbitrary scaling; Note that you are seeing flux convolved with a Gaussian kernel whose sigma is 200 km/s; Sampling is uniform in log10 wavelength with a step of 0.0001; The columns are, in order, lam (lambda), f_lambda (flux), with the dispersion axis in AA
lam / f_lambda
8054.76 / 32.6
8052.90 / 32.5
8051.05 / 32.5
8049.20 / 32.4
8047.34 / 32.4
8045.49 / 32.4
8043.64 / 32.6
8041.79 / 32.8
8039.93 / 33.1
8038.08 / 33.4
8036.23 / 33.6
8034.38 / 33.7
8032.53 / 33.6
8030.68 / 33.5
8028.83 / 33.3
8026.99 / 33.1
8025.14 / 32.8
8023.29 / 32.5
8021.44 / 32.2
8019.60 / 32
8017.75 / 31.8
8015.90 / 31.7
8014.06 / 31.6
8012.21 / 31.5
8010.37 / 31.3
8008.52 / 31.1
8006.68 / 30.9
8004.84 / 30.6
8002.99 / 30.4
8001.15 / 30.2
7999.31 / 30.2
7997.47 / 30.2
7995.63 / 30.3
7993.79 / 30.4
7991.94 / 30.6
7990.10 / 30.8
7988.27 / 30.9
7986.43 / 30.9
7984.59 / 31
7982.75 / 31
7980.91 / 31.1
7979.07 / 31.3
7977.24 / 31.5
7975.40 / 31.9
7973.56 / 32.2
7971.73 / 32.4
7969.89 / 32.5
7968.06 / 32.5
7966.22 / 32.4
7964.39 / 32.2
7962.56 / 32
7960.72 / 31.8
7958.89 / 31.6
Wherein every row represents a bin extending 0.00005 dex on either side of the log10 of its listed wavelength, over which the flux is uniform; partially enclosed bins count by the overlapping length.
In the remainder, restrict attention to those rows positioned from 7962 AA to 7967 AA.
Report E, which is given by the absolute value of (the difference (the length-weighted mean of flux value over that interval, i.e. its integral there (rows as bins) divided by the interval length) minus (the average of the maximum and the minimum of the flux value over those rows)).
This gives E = 0.06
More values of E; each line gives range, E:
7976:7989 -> 0.09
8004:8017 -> 0.11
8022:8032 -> 0.03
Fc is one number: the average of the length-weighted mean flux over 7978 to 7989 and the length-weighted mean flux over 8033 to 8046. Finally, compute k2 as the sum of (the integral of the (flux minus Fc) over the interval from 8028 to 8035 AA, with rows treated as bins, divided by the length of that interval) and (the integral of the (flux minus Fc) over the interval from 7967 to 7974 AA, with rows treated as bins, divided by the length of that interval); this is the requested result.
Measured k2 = 1.8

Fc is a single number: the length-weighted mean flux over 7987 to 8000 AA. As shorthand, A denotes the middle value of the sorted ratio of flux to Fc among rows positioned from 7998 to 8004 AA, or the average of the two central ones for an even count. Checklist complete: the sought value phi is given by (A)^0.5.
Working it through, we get 0.99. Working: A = 0.99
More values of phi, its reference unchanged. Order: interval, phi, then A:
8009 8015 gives 1.02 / 1.03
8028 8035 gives 1.05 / 1.10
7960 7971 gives 1.03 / 1.06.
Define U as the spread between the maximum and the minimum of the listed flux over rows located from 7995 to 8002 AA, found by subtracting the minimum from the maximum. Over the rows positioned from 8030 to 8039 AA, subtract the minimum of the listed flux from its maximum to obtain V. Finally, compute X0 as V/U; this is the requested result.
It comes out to 3.0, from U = 0.1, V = 0.30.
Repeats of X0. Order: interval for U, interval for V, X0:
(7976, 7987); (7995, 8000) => 0.2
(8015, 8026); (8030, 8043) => 0.8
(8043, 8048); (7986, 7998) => 3.5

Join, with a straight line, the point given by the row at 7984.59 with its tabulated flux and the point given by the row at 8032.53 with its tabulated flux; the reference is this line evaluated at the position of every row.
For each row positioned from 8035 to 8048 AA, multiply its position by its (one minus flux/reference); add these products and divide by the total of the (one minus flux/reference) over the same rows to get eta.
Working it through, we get 8043.7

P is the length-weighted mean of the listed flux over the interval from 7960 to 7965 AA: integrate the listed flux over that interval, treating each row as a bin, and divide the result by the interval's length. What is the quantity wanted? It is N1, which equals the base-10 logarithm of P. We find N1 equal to 1.50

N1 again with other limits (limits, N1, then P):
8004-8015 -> 1.49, 31.2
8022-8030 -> 1.52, 32.9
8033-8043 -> 1.52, 33.3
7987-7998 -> 1.49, 30.6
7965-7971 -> 1.51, 32.4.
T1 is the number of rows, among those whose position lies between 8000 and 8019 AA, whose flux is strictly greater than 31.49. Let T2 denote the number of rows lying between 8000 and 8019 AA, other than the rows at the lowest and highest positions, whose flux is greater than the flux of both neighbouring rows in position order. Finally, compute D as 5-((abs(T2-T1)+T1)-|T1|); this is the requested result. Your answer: 1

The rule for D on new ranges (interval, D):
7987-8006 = 5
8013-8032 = -5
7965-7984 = -2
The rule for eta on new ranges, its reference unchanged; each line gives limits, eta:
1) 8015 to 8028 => 8020.0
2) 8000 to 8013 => 8006.0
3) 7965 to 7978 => 7970.7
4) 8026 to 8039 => 8034.5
